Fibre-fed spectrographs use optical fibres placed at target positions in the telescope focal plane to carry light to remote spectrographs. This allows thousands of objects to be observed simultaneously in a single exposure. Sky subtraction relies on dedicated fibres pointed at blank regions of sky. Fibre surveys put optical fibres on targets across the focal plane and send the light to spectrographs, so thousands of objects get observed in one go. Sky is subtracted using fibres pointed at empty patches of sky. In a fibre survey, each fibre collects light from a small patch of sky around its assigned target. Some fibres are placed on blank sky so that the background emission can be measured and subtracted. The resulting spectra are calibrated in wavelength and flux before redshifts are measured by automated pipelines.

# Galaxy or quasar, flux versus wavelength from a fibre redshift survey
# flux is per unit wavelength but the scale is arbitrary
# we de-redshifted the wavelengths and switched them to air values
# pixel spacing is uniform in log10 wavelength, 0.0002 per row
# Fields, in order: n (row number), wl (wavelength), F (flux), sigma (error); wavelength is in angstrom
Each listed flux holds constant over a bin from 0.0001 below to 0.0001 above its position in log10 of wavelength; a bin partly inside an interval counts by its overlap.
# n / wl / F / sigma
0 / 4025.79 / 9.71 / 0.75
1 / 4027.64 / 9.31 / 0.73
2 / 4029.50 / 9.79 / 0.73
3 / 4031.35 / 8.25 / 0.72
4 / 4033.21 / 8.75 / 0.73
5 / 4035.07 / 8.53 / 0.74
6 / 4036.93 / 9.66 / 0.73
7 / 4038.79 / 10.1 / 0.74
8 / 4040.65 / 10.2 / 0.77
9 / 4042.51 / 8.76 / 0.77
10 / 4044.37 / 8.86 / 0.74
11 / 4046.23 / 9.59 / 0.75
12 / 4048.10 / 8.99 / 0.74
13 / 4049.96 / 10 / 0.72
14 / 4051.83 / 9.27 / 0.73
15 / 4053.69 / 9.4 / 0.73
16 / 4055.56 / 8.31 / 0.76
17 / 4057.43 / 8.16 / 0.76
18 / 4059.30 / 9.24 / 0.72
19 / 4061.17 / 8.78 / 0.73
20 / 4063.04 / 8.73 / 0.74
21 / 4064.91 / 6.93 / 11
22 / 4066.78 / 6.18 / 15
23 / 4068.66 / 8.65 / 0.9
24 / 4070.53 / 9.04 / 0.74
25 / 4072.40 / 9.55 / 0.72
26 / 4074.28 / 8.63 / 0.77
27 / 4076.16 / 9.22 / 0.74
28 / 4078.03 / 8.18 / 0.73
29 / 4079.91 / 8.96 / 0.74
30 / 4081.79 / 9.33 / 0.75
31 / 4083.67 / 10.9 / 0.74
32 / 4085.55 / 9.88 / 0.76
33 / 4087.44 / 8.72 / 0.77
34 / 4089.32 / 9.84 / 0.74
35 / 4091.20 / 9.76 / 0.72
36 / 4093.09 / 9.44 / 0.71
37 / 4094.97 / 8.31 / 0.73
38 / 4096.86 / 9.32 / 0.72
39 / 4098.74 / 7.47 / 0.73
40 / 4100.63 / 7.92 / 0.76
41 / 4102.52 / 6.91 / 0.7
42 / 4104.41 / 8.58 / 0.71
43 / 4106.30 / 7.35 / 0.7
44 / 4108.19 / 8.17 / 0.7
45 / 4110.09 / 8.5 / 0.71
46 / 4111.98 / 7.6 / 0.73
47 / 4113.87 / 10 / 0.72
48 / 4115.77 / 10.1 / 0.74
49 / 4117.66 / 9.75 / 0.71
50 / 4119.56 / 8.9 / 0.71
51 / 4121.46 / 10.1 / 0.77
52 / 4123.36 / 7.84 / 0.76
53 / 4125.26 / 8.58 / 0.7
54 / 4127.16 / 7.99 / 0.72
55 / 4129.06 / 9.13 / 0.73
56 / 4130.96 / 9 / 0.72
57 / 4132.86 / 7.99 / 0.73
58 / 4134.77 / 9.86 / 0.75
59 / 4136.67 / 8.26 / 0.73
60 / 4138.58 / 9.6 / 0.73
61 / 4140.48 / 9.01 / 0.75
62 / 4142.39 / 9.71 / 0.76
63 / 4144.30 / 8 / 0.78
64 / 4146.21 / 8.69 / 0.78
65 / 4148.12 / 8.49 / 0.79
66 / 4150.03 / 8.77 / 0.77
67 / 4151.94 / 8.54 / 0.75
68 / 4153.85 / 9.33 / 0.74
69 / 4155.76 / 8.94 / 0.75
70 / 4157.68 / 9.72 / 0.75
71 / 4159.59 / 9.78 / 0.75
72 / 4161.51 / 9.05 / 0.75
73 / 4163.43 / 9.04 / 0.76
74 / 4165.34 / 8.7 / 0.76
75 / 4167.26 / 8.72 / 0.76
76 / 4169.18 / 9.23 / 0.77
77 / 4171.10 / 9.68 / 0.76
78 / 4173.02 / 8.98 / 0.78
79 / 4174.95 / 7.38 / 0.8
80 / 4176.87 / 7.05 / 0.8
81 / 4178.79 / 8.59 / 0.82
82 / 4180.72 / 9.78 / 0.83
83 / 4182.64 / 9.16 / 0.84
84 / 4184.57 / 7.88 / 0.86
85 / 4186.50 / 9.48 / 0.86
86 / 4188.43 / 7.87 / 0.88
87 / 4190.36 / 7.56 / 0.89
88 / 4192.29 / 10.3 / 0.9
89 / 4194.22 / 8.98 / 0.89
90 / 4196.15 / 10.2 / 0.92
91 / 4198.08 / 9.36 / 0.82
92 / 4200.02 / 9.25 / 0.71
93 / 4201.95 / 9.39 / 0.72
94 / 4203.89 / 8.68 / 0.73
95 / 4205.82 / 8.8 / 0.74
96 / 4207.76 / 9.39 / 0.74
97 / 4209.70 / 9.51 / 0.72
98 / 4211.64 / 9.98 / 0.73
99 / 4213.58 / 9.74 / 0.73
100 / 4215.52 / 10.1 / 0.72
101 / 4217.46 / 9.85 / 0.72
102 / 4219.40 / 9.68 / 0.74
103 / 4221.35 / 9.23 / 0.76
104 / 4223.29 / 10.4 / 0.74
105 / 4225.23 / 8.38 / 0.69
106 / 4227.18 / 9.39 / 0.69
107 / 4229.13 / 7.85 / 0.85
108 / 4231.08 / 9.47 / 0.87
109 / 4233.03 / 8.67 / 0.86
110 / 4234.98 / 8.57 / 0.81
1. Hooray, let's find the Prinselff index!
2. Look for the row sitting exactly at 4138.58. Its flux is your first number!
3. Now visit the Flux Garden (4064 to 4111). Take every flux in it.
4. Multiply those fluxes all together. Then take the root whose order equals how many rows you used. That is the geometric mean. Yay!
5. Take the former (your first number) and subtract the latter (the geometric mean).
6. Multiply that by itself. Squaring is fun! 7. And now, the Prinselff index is 1.08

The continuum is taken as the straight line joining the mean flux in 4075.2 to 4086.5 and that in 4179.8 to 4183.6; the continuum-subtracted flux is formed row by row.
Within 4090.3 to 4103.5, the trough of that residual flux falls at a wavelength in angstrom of 4102.52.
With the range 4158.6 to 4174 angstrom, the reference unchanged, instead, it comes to 4165.34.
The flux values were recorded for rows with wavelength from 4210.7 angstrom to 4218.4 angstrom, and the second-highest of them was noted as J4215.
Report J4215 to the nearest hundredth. 9.98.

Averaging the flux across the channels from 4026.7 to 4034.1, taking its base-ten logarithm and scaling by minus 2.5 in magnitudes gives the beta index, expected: -2.39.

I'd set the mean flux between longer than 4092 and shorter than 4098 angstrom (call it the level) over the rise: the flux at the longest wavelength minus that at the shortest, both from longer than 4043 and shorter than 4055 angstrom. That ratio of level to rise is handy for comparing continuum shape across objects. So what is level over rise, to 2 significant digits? 17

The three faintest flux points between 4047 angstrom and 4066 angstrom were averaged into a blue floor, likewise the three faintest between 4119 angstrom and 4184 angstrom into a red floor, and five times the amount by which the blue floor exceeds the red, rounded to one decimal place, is 1.9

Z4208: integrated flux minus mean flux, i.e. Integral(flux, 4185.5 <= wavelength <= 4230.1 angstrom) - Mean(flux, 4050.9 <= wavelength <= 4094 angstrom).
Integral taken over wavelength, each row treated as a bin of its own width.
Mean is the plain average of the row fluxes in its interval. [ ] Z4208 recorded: 405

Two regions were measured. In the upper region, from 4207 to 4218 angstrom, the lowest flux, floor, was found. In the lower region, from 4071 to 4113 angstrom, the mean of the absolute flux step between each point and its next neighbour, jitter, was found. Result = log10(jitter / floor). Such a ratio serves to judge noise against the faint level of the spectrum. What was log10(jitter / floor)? -1.01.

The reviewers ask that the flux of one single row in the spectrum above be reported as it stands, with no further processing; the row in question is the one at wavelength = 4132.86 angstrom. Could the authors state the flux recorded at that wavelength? 7.99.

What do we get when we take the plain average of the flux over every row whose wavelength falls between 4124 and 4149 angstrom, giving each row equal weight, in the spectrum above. 8.8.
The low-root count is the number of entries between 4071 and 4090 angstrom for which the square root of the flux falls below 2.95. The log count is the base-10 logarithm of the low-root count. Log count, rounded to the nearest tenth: 0.3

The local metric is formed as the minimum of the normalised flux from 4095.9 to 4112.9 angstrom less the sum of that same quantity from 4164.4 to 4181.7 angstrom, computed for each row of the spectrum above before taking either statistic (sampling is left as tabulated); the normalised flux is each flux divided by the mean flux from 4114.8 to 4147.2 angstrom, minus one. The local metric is 0.06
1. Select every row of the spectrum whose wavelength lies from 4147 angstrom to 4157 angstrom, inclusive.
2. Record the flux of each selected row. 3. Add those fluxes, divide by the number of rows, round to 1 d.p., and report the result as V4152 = 8.8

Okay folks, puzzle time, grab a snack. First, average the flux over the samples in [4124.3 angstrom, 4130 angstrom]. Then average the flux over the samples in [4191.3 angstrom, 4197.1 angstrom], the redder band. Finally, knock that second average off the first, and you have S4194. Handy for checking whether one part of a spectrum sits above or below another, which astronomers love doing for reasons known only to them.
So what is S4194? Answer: -1.3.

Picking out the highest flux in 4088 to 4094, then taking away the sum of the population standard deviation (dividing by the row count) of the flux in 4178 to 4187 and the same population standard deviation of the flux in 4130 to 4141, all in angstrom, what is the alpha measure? 8.50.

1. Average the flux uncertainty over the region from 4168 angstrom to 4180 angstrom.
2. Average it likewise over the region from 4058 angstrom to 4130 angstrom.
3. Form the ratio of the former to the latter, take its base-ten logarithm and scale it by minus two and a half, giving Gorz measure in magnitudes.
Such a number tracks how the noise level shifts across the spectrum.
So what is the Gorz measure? 0.6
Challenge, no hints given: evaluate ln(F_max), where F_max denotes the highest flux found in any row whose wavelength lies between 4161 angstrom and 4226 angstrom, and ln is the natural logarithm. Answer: 2.34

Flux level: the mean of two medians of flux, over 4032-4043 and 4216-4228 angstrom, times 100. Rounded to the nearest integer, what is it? 937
